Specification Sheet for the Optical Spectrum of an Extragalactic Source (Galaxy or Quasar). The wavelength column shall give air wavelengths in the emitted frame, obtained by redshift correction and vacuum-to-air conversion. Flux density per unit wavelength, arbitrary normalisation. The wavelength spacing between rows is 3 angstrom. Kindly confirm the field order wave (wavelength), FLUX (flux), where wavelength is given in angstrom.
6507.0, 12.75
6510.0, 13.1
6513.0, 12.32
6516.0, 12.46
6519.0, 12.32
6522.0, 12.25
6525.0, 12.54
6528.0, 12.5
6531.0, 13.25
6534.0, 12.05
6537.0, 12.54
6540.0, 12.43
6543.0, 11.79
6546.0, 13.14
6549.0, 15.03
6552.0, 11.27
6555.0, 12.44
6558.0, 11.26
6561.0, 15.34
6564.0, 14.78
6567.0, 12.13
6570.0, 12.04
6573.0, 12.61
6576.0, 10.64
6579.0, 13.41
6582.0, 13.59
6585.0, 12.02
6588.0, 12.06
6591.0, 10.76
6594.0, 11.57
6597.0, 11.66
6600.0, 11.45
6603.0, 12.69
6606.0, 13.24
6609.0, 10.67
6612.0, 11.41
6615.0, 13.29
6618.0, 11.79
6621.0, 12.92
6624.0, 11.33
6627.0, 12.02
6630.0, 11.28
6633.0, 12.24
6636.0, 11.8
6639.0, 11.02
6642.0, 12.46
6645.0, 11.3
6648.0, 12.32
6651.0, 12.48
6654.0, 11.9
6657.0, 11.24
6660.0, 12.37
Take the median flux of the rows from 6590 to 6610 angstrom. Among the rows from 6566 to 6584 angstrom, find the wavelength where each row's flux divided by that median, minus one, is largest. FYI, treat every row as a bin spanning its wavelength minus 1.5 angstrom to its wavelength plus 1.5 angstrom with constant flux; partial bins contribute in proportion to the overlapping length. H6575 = 6582.0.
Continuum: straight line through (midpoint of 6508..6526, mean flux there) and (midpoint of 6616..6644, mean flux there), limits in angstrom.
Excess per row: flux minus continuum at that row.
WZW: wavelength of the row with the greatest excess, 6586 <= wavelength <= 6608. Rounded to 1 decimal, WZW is 6606.0 angstrom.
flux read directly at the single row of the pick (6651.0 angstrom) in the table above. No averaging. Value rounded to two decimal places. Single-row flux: 12.48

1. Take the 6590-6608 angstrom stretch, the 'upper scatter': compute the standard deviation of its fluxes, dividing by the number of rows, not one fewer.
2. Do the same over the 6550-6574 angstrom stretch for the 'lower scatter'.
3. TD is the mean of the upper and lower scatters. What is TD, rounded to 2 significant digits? 1.1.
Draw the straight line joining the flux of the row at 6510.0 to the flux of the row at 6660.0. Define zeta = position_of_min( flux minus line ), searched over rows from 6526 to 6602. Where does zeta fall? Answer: 6576.0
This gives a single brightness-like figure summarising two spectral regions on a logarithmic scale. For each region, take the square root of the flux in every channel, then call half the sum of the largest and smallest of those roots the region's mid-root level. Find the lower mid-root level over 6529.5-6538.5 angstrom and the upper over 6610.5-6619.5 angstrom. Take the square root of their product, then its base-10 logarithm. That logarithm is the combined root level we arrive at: 0.548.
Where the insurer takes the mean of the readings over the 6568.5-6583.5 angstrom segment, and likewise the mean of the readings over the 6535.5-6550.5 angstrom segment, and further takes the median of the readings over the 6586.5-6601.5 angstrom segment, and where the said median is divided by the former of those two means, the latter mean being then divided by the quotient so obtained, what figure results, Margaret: 14.0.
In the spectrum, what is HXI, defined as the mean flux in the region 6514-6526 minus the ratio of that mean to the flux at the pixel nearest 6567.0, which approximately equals 11.4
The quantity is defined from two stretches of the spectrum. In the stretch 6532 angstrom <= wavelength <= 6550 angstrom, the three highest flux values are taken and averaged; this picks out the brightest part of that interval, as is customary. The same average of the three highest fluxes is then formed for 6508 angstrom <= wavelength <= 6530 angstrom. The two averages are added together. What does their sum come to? 26.3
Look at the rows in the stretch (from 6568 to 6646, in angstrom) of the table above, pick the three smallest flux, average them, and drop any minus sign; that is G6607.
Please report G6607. 10.7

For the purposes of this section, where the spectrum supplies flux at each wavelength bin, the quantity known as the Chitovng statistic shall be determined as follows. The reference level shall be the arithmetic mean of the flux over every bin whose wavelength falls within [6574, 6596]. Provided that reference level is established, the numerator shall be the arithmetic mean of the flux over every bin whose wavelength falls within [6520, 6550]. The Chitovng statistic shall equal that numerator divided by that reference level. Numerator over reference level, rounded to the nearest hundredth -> 1.06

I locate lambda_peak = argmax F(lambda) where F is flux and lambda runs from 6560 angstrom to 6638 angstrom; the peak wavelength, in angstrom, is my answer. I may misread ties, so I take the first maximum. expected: 6561.0 angstrom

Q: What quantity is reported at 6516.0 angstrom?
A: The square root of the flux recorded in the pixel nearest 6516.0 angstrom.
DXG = 3.53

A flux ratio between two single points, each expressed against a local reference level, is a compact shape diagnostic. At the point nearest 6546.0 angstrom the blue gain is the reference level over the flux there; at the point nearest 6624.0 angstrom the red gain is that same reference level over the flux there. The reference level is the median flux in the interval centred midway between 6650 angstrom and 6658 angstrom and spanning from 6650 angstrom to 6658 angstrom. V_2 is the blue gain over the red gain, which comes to 0.86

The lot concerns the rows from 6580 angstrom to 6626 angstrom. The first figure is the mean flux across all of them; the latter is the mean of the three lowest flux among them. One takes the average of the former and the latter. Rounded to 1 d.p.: 11.5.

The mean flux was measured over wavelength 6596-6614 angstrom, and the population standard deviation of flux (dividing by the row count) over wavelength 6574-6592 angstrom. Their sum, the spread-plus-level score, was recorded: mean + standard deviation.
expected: 13.0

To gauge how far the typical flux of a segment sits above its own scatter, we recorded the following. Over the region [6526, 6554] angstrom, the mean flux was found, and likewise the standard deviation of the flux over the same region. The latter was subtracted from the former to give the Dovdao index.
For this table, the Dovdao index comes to 11.6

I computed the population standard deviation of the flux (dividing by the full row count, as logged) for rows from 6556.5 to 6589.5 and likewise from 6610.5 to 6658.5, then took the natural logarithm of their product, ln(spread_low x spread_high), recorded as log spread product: -0.14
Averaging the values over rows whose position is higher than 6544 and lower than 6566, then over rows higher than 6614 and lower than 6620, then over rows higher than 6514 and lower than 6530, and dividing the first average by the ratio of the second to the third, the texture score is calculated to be 13.2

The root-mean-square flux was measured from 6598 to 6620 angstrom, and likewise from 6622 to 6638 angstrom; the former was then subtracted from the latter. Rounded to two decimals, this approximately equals -0.37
